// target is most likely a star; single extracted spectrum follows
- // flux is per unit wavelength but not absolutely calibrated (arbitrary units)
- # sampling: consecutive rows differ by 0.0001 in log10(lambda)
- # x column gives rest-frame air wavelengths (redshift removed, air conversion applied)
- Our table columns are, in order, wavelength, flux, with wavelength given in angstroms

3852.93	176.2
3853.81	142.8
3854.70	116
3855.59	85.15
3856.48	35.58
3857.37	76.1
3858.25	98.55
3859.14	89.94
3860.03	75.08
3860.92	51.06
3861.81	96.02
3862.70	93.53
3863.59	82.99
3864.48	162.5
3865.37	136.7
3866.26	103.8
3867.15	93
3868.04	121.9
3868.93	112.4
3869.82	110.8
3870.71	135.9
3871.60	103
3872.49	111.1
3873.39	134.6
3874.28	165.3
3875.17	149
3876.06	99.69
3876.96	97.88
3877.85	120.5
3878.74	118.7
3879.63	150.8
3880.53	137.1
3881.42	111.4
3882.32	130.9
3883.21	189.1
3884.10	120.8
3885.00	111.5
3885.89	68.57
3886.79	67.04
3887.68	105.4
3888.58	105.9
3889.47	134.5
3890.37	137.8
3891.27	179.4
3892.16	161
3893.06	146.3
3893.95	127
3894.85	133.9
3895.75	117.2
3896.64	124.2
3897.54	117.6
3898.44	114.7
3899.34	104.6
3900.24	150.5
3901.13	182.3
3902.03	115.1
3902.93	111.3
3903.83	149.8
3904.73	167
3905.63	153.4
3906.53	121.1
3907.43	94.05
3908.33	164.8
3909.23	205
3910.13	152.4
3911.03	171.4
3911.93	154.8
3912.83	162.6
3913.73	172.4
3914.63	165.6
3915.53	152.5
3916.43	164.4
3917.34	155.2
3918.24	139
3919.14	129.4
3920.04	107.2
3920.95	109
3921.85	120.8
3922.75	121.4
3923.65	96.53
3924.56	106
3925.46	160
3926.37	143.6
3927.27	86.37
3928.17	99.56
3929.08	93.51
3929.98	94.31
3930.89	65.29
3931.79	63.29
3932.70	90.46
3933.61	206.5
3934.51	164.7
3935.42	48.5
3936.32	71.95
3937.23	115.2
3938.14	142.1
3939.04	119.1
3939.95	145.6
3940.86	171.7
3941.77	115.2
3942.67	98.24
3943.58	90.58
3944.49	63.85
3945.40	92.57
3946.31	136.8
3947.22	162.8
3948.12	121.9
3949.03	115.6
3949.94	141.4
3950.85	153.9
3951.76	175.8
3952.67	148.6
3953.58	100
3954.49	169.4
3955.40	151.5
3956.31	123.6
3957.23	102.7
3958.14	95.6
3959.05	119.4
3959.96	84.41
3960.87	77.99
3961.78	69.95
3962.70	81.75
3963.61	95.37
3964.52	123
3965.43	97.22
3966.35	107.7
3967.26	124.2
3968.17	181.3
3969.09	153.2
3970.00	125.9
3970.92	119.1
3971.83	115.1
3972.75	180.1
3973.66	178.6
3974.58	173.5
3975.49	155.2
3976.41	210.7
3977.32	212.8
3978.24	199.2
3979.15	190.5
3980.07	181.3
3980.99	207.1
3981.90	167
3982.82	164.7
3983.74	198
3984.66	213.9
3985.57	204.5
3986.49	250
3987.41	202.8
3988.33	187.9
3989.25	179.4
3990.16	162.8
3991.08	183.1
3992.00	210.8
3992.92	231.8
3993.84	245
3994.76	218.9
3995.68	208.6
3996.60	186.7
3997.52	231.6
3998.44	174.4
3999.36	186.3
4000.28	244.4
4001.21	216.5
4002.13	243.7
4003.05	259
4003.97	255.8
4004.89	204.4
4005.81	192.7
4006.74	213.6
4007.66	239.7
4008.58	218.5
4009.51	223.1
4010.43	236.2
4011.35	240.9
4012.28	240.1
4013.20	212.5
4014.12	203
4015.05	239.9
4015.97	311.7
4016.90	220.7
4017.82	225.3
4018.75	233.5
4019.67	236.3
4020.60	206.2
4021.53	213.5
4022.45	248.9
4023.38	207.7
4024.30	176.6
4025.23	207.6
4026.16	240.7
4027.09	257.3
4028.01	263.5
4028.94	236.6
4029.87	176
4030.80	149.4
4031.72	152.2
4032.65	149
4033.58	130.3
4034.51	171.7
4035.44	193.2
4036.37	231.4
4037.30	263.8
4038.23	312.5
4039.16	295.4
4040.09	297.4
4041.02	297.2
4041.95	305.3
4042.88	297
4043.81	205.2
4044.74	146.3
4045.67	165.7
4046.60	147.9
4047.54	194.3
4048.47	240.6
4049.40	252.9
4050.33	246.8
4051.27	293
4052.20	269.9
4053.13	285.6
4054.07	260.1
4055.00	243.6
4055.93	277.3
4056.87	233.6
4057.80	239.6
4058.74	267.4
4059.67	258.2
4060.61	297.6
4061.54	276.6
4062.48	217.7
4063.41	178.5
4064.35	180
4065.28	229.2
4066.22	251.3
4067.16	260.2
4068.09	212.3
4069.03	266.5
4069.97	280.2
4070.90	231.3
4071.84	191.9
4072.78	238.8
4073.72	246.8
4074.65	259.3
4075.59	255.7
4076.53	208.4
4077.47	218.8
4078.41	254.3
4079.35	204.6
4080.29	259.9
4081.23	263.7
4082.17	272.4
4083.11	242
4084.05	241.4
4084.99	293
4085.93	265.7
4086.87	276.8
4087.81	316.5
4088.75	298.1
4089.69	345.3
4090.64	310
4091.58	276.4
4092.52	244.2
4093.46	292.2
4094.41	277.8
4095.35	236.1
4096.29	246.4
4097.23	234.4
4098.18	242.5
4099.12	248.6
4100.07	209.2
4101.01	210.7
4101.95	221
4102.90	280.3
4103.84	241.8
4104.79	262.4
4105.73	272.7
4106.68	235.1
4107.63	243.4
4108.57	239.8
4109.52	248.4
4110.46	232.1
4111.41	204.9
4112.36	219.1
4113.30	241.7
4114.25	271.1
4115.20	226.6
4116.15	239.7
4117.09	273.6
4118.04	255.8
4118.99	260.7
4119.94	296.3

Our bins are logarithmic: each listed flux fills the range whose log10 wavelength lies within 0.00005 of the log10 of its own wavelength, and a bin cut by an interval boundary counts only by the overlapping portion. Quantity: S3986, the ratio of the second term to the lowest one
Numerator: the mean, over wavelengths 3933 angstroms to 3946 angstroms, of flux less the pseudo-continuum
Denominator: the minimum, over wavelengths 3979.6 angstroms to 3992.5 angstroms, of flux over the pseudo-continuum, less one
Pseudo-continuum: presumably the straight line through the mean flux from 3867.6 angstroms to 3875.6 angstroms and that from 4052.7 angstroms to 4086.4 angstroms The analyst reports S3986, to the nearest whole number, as 281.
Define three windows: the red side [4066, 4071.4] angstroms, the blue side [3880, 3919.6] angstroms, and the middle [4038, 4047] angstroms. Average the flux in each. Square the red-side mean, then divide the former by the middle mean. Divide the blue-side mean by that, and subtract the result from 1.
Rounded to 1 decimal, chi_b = 0.5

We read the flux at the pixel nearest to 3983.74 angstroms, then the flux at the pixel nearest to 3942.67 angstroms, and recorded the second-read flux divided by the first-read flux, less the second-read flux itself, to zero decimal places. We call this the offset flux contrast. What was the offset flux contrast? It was -98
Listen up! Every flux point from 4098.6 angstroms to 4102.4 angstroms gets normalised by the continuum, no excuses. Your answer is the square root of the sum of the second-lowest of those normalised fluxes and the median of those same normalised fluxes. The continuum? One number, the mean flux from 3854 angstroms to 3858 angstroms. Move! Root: 2.3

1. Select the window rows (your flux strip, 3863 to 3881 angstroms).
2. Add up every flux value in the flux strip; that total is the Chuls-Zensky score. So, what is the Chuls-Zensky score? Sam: 2448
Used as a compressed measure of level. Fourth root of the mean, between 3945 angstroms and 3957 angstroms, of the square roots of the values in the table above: 1.85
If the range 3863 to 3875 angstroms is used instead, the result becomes 1.82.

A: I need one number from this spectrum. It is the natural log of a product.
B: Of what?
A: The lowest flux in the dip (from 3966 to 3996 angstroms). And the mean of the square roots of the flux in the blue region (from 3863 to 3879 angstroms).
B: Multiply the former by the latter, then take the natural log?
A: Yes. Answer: 7.07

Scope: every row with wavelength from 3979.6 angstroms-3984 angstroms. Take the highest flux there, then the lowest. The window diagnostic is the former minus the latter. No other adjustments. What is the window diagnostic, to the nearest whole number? 42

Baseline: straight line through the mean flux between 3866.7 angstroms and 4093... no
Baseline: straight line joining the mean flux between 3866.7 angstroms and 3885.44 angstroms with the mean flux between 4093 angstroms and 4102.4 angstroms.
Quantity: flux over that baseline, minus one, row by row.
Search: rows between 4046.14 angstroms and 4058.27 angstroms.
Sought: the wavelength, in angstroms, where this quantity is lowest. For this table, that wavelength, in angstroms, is 4046.60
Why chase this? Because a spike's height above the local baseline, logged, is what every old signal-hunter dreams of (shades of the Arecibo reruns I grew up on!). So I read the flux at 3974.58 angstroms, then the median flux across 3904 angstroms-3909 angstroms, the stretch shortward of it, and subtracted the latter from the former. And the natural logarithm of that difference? 3.0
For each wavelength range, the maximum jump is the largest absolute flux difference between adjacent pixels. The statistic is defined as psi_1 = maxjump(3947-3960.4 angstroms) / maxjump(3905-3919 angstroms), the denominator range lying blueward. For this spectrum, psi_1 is 0.98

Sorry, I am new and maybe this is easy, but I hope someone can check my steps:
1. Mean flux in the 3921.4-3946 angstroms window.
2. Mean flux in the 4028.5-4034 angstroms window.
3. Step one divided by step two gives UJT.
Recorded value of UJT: 0.67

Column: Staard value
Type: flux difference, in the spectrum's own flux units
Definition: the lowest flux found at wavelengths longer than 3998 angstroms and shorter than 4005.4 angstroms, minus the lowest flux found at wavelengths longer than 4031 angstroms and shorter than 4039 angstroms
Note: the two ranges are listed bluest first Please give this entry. 44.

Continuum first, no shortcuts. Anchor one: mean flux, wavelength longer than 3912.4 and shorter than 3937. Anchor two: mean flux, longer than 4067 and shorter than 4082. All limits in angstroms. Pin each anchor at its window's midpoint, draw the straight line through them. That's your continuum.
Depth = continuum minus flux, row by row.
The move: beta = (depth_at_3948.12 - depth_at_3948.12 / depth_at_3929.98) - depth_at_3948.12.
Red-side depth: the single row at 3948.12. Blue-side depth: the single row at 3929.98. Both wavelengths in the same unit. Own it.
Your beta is -0.6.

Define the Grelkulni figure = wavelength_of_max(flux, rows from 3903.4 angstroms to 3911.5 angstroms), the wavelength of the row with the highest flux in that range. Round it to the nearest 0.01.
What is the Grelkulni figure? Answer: 3909.23 angstroms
